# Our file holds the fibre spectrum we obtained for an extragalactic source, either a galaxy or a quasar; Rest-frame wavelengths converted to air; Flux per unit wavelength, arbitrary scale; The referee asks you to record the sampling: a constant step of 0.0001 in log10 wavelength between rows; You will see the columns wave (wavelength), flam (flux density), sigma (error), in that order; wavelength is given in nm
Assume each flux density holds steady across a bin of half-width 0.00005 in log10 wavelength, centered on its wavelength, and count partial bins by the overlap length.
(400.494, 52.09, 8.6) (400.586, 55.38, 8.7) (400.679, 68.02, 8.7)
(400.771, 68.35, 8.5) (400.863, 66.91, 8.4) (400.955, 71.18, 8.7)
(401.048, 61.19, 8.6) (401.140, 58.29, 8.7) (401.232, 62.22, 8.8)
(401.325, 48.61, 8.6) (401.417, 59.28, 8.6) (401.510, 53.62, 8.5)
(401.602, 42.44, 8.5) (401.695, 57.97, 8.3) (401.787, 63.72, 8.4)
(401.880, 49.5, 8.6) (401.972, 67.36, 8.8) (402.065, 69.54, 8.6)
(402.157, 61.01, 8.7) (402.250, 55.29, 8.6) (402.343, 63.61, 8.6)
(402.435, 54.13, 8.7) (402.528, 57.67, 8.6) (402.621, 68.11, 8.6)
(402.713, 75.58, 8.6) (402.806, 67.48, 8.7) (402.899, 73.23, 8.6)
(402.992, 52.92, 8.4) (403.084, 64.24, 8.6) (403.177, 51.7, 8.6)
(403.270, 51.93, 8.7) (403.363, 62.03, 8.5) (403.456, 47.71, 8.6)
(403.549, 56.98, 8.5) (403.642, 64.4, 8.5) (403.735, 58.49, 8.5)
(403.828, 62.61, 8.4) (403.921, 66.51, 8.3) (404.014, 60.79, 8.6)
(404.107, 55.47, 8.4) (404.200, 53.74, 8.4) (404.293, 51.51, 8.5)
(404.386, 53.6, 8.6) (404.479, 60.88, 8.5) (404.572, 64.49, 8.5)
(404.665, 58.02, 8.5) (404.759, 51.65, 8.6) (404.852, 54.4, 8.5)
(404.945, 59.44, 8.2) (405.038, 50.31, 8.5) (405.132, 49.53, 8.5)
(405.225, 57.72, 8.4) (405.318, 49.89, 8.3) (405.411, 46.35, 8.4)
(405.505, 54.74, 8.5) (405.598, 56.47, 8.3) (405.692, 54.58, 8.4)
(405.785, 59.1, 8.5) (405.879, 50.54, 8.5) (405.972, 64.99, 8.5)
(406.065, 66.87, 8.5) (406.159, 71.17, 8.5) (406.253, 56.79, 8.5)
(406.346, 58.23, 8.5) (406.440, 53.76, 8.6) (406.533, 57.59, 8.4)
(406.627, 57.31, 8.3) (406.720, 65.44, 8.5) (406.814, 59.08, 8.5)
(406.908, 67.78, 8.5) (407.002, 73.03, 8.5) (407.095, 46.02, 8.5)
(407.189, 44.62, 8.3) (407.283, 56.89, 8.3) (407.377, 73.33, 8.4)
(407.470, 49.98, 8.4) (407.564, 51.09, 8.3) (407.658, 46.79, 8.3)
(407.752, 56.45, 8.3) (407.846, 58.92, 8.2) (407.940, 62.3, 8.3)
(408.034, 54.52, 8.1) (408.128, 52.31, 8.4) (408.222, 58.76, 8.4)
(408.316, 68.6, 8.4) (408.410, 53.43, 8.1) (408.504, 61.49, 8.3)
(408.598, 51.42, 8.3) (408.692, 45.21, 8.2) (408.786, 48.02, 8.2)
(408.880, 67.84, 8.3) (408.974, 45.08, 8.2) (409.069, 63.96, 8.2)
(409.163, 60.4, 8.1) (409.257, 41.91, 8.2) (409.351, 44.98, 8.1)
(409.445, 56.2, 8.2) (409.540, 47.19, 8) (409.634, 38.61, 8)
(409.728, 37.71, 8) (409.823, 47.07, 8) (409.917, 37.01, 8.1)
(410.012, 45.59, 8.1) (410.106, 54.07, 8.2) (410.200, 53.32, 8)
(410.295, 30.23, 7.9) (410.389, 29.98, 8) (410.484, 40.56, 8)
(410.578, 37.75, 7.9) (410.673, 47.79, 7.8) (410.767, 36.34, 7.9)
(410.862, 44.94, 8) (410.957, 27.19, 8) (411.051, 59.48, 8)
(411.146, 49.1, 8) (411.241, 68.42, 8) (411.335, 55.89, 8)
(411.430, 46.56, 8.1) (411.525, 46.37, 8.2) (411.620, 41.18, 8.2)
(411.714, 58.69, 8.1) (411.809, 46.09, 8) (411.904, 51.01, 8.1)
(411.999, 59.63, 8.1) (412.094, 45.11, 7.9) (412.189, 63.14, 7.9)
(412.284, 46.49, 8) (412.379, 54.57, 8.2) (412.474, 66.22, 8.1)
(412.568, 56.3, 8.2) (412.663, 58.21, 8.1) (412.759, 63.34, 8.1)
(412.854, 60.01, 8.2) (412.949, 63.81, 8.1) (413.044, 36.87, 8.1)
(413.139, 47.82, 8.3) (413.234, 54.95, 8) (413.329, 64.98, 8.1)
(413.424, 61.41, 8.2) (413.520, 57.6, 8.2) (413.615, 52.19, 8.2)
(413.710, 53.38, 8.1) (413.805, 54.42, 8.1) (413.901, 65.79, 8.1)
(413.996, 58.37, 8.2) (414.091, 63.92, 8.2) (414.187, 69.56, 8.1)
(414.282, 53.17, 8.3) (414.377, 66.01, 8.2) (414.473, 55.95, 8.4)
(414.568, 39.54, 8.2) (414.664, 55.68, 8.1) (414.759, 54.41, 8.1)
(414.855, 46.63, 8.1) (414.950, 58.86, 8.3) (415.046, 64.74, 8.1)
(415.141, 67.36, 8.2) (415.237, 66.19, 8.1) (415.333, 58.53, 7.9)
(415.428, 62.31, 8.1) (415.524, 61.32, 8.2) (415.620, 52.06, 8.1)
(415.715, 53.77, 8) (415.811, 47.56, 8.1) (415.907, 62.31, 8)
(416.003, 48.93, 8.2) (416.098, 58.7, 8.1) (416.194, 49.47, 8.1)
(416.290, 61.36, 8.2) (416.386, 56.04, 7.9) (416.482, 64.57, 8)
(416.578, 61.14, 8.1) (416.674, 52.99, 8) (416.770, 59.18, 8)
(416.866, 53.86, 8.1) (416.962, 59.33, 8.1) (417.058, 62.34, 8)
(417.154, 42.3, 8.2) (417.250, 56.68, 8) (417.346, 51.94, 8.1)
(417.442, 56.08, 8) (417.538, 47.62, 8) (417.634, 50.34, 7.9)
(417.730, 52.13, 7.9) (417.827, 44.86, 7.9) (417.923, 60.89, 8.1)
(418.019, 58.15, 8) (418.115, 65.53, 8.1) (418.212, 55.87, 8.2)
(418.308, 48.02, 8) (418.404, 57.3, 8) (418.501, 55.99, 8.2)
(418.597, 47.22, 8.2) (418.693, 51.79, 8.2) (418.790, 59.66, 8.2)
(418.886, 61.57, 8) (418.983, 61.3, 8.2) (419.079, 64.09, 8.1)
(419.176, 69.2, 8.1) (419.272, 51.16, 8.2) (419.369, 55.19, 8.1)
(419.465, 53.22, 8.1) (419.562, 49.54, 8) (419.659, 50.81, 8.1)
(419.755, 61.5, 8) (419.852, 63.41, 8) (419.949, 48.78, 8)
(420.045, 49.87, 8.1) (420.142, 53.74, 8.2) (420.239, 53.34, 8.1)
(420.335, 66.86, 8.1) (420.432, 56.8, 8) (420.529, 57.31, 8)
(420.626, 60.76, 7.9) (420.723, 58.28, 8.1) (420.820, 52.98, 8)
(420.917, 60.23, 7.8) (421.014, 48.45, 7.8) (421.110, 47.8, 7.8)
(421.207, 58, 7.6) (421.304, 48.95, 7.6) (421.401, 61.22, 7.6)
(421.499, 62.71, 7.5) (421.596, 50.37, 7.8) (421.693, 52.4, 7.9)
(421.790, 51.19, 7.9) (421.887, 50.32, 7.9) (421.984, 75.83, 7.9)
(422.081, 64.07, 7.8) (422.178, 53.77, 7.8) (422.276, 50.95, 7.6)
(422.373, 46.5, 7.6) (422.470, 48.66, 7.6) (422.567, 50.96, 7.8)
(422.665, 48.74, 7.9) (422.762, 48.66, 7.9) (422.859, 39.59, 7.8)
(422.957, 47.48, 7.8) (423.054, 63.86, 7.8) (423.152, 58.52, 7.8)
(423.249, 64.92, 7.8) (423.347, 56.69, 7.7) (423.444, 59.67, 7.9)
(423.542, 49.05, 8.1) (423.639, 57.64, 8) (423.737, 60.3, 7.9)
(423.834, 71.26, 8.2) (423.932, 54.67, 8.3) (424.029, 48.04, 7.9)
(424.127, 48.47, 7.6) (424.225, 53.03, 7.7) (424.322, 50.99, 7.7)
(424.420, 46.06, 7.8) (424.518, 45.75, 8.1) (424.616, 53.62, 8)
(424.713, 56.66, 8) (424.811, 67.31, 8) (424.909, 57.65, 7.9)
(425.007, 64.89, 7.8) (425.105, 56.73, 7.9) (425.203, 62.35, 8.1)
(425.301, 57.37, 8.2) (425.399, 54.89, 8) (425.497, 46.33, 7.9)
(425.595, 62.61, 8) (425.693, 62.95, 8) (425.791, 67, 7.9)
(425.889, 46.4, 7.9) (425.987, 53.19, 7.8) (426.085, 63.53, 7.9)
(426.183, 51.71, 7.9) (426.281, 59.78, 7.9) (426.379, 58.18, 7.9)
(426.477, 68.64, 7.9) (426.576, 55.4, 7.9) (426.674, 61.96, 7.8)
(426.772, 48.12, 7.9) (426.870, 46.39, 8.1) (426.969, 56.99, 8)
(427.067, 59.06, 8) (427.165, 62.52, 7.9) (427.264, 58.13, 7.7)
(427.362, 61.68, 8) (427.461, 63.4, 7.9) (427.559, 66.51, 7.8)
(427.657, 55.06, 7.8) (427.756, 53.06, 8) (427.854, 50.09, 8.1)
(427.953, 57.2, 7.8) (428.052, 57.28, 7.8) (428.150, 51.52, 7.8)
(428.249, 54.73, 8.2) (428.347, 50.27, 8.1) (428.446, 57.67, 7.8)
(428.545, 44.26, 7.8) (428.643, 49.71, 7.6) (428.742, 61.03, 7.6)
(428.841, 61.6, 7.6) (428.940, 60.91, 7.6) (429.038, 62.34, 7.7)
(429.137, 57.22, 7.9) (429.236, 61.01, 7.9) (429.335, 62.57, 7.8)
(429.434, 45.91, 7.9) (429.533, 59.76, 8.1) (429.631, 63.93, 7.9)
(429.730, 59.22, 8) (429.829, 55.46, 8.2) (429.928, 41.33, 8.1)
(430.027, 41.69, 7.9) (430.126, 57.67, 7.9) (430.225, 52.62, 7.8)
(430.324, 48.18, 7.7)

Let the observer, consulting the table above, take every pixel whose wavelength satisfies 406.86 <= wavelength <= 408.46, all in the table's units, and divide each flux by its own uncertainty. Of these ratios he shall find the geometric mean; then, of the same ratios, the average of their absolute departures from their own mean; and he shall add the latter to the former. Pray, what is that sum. 7.6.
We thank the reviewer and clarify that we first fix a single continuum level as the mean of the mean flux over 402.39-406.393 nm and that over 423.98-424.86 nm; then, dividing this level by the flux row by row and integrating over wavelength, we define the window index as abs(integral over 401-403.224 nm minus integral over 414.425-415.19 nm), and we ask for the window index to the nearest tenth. 1.3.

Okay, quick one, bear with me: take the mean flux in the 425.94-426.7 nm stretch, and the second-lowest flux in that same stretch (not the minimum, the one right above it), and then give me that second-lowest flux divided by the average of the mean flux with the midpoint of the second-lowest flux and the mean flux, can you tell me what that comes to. 0.92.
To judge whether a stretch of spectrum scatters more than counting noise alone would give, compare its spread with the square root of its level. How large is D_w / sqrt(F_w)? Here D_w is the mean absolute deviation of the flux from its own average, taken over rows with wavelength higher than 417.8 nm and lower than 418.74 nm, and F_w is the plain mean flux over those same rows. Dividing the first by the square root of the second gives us 0.7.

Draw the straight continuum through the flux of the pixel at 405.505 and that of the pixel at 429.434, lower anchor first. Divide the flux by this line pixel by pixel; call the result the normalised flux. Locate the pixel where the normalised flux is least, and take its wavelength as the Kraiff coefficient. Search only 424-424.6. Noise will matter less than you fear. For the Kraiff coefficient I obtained 424.518 nm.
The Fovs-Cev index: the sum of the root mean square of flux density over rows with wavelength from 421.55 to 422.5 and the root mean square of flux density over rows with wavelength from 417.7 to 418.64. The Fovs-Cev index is 110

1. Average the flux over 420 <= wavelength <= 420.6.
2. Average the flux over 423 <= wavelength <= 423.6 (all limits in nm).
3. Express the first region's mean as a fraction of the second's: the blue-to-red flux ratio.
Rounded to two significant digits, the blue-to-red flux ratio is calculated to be 0.96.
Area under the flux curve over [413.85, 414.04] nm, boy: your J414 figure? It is 11.8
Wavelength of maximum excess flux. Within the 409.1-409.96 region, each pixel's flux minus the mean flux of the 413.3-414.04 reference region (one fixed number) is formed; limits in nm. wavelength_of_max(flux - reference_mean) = 409.163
